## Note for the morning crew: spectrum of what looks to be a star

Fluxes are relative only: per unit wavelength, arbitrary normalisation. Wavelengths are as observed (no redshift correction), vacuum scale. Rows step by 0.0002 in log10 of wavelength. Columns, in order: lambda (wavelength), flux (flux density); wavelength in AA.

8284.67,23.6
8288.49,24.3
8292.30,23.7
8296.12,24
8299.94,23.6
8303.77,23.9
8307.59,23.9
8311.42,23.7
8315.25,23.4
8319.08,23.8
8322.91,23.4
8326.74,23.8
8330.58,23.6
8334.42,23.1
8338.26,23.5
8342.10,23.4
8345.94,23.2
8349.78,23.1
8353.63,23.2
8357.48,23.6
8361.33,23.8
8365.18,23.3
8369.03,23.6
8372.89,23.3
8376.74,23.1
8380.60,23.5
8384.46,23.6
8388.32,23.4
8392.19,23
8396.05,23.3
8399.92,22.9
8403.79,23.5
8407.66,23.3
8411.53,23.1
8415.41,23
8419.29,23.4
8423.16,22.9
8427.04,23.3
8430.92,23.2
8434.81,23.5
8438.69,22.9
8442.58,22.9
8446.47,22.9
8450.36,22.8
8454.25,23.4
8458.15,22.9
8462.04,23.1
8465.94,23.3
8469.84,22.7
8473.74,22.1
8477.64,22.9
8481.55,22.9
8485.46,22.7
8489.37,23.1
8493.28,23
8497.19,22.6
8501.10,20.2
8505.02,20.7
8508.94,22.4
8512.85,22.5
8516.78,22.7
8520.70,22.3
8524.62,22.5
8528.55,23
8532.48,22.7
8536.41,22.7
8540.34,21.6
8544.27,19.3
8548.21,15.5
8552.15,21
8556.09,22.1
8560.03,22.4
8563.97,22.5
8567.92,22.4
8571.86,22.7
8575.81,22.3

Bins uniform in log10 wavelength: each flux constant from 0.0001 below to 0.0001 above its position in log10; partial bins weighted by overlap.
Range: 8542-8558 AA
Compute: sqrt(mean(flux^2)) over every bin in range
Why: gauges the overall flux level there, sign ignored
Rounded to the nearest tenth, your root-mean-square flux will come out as 19.6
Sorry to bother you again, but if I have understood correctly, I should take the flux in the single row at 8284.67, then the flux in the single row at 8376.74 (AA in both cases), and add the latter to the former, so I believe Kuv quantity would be 46.7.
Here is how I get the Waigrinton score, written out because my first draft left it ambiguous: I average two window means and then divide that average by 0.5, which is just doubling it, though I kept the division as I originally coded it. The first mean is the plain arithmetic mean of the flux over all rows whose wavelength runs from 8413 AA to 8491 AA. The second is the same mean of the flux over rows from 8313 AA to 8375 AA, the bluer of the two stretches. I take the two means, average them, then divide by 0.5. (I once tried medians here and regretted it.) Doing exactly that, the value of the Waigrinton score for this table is 46.4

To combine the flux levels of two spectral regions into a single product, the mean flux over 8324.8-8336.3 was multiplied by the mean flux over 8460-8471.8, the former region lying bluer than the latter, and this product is 541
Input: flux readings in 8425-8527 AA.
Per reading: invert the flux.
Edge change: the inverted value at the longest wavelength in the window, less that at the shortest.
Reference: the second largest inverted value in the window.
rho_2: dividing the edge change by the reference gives 0.032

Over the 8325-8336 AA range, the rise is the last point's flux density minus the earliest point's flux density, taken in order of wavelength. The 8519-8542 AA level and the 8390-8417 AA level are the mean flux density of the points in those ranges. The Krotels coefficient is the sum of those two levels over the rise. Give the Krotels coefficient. -65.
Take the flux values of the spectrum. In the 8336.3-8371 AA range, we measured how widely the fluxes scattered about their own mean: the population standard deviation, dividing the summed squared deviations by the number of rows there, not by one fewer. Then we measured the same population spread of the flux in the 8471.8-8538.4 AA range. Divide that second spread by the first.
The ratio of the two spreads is 3.5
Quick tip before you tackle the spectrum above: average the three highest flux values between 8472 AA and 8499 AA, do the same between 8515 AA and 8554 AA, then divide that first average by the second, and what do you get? 1.01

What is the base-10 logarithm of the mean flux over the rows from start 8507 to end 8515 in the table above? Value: 1.351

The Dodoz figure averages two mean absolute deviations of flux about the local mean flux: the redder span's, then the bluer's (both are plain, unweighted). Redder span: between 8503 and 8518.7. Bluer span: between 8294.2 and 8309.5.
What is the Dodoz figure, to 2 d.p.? 0.41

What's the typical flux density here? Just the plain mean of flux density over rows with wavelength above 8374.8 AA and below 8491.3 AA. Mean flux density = 23.1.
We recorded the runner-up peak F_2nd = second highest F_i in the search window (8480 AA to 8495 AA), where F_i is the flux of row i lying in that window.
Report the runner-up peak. 23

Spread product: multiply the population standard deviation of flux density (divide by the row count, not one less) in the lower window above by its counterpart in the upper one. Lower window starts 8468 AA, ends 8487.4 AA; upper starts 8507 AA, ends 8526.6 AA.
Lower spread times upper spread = 0.039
